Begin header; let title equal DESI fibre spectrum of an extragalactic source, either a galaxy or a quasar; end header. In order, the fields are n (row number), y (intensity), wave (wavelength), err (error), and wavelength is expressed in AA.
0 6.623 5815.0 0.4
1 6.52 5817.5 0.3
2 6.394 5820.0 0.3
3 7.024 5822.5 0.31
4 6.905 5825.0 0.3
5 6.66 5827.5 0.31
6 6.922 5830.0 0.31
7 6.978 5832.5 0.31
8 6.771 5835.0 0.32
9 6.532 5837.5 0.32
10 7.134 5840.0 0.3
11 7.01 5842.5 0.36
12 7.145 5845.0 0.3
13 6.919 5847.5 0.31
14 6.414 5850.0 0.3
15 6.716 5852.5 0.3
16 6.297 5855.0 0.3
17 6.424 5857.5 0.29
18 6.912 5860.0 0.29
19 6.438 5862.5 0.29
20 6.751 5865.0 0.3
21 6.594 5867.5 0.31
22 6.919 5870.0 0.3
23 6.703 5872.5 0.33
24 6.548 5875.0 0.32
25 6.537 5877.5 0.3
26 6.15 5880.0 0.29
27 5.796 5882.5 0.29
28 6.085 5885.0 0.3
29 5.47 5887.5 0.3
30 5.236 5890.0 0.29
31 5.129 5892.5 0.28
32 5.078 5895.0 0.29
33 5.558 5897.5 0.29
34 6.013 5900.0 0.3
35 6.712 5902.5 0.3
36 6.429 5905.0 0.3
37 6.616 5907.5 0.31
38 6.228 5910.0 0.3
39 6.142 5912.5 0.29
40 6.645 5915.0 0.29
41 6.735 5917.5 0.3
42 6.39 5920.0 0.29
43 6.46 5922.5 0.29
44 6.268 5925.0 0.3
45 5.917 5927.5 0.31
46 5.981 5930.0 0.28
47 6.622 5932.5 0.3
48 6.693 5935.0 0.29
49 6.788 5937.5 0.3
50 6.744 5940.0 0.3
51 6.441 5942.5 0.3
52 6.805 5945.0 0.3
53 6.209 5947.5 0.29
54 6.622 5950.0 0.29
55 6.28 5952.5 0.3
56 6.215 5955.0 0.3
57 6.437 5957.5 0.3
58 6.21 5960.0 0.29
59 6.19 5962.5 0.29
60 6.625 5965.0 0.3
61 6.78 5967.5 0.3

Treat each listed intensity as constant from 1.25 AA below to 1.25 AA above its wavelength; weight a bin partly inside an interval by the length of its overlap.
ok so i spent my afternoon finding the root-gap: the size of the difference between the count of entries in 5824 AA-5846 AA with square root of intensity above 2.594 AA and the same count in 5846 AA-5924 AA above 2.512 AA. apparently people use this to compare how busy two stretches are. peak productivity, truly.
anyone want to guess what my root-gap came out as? 12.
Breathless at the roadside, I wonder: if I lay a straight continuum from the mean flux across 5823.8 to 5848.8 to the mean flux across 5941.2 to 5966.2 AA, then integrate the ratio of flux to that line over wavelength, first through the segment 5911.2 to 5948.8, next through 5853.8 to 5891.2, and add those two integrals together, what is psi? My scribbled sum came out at 72.4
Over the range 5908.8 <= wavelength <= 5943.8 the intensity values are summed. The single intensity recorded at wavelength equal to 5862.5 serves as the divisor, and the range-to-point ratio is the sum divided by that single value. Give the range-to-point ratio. 14.0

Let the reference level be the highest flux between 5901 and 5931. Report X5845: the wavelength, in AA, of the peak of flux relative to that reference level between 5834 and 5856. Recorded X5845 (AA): 5845.0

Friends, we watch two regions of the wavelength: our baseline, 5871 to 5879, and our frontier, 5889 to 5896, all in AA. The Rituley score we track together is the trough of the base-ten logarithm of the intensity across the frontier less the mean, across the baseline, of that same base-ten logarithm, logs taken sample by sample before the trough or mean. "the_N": -0.11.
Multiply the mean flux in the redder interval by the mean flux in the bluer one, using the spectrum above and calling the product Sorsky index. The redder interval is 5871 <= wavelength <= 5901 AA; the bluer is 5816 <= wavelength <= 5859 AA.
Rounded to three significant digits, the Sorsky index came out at 39.6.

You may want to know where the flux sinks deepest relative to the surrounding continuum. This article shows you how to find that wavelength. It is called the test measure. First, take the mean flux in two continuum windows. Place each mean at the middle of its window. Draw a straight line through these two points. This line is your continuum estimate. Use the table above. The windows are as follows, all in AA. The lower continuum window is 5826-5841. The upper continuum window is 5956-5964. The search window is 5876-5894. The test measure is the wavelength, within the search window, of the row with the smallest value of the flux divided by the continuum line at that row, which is 5892.5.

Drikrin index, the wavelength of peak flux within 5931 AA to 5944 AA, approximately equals 5937.5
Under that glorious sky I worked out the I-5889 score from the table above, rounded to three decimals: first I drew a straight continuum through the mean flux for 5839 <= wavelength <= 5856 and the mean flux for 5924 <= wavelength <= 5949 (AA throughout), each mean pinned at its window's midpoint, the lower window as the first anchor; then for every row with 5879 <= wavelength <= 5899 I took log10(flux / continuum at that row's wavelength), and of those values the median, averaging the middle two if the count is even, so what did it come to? -0.080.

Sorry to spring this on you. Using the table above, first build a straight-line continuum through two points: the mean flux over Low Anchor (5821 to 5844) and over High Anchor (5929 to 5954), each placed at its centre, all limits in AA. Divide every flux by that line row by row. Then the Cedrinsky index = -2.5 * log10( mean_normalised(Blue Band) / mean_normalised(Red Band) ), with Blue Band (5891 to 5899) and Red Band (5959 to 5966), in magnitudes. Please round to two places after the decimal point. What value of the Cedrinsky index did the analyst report 0.24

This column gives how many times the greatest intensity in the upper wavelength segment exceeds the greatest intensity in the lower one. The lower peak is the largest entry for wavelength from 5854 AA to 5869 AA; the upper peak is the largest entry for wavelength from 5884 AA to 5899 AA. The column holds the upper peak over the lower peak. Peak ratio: 0.88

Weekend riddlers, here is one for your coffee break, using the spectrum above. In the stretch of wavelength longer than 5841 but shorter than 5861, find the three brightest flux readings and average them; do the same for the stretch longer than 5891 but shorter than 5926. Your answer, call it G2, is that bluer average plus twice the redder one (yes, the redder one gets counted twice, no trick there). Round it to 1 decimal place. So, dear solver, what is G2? 20.4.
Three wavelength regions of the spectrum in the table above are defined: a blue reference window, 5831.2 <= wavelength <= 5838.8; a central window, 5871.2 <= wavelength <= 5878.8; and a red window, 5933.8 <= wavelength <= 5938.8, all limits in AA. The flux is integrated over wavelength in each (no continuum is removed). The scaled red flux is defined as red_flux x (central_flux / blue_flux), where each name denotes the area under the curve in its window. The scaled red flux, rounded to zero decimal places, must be 33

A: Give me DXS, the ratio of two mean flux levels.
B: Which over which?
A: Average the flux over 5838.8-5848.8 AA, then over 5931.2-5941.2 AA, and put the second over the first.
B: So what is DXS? 0.95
